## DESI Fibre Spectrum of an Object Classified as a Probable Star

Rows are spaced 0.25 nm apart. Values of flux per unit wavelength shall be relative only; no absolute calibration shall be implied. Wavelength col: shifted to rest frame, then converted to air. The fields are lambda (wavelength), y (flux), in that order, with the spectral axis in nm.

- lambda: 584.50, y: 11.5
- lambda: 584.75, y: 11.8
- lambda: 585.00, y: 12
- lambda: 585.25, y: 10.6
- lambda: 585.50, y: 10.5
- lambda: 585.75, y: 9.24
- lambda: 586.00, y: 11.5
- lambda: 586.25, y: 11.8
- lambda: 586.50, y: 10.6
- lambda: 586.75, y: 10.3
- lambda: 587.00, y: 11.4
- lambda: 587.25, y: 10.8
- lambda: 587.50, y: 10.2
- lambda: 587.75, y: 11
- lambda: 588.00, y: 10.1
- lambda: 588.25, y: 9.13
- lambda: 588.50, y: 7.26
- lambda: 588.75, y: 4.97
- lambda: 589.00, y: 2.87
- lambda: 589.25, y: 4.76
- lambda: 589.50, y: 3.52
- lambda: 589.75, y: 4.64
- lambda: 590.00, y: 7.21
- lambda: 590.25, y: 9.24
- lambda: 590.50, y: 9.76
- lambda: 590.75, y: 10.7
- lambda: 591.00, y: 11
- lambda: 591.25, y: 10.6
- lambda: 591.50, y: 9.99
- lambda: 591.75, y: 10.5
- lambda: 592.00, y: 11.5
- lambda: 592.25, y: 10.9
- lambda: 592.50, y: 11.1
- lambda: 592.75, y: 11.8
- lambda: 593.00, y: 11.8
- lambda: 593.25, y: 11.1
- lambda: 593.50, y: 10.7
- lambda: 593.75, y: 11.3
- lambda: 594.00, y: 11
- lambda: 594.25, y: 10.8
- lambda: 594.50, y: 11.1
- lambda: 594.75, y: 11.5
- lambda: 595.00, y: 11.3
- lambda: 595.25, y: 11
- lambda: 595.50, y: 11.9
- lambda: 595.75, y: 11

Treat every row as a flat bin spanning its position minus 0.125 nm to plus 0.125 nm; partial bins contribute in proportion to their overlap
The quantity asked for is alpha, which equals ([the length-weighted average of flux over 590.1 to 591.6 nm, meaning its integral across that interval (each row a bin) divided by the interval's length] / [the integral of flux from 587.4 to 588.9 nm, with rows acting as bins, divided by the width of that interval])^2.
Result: 1.4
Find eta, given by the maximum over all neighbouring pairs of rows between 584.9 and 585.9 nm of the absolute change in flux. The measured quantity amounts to 1.4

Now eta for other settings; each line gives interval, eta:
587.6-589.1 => 2.3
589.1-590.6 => 2.6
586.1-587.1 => 1.2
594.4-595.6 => 0.9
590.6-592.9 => 1.0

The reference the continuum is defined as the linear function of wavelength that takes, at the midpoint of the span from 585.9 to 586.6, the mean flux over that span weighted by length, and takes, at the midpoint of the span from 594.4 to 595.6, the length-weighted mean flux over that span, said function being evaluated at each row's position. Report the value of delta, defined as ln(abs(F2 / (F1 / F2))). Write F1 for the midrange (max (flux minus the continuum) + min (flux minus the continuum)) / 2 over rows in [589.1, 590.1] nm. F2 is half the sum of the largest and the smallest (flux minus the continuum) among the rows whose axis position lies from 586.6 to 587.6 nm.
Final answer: -3.1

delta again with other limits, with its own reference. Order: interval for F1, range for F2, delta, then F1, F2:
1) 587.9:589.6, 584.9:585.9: -2.3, -5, -0.7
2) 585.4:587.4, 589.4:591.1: 3.0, -1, -4.1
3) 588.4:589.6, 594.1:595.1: -5.0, -6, -0.2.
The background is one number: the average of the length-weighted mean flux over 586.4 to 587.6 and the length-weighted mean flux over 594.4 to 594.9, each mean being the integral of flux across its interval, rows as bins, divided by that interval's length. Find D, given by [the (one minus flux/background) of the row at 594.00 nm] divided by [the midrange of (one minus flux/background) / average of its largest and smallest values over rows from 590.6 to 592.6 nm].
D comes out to 0.0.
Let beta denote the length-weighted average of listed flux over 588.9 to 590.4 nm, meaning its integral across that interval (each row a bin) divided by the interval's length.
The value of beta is 5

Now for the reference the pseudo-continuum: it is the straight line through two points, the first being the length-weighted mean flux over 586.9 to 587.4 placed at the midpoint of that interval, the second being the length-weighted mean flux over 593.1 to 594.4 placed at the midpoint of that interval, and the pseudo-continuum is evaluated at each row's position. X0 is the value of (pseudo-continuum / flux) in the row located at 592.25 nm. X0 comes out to 1.01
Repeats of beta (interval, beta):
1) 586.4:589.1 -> 9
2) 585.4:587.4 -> 11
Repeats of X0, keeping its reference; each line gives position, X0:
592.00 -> 0.96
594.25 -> 1.02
